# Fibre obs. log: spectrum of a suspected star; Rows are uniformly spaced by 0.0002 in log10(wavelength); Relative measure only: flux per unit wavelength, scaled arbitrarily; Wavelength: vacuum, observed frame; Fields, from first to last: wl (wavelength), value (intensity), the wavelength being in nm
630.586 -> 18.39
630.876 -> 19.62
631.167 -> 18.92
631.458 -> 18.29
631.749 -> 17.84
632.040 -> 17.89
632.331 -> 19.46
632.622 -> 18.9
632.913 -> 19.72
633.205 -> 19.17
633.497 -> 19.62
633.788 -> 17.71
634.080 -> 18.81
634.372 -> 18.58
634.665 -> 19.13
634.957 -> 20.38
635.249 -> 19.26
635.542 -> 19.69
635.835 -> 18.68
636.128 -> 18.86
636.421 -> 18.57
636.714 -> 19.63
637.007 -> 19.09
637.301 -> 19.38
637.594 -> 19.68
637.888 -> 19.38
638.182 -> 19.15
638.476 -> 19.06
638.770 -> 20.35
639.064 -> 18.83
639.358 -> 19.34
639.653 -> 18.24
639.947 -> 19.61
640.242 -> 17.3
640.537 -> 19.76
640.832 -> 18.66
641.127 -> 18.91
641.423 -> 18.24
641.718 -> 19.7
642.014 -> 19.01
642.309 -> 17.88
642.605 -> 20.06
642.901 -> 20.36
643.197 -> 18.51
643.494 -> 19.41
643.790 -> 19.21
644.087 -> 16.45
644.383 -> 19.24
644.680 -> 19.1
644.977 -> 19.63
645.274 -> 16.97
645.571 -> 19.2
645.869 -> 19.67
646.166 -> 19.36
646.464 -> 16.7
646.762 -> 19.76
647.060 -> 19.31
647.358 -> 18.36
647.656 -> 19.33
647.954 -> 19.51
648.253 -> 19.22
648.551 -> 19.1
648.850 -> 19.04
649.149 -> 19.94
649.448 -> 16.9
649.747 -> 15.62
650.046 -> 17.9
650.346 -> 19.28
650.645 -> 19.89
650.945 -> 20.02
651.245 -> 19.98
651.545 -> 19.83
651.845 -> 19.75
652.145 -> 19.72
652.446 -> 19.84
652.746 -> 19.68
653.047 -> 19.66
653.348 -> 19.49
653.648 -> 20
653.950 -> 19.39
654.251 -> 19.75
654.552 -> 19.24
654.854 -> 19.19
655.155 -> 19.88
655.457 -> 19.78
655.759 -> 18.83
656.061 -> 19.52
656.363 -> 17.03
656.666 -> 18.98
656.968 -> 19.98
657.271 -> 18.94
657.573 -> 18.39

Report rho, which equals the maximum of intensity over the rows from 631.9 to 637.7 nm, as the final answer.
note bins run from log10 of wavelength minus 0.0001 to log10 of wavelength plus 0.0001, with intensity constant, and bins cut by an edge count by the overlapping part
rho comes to 20.38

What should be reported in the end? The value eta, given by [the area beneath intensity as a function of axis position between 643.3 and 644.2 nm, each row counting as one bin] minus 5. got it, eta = 11.6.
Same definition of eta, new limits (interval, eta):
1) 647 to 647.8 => 10.2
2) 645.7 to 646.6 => 11.7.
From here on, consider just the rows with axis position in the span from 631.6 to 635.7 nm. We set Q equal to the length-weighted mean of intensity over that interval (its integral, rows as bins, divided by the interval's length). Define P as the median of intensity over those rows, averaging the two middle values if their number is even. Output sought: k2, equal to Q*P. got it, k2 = 364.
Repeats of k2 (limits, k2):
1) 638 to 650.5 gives 361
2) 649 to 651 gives 355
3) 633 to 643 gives 366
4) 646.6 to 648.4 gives 371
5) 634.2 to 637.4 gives 367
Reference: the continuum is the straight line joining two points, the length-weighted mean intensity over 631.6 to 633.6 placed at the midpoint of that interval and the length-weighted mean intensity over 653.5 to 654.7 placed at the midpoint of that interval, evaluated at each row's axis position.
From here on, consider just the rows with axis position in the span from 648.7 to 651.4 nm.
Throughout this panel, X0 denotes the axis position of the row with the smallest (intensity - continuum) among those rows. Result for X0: 649.747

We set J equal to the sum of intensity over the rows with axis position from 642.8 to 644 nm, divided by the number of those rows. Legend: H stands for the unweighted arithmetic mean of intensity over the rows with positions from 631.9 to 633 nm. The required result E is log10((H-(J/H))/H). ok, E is -0.0240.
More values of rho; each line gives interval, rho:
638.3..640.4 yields 20.35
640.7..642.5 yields 19.7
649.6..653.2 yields 20.02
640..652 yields 20.36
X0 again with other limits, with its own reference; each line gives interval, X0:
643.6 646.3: 644.087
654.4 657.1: 656.363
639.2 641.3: 640.242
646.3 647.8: 646.464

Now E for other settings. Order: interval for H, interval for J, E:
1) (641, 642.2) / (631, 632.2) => -0.0226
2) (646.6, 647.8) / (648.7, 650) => -0.0216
